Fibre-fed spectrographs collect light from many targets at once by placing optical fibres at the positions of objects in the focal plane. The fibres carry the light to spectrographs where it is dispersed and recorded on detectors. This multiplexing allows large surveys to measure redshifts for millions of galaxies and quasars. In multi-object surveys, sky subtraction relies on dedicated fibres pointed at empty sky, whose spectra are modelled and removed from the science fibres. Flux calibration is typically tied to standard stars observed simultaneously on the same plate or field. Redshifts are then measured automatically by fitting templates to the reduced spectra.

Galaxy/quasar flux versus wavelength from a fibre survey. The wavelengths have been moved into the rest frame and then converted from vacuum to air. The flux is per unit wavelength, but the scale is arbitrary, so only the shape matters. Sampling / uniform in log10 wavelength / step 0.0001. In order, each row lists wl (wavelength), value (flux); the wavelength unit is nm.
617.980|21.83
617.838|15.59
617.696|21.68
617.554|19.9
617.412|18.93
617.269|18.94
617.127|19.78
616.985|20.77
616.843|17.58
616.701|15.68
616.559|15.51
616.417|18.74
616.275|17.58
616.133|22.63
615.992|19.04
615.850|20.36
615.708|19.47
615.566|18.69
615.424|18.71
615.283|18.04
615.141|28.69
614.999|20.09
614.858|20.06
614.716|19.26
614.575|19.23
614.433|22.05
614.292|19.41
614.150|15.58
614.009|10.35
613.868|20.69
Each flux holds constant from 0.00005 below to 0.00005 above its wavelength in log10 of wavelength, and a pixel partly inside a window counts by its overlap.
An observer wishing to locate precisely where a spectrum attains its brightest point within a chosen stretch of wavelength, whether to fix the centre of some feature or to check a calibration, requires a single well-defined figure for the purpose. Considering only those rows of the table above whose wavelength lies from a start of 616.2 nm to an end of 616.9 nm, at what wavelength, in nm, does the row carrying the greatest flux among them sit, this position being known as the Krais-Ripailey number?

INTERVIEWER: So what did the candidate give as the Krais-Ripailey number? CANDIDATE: 616.417 nm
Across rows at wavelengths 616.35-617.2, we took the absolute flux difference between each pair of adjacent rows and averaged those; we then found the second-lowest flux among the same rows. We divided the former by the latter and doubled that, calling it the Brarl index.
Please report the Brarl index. 0.24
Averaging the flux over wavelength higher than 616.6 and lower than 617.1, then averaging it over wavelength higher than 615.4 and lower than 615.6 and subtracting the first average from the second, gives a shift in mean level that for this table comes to 0.7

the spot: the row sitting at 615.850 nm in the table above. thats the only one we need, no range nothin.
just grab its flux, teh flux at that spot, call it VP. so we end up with 20.36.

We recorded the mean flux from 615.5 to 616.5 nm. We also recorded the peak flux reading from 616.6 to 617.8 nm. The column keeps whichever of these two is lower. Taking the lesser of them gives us 19.5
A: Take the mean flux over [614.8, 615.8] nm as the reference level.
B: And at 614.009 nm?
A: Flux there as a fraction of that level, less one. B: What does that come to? -0.50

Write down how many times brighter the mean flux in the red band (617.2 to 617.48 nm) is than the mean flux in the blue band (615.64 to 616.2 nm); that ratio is 0.93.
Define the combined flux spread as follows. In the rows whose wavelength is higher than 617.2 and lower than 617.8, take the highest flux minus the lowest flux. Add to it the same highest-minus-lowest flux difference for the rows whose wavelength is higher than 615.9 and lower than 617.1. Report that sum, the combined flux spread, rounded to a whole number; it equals 10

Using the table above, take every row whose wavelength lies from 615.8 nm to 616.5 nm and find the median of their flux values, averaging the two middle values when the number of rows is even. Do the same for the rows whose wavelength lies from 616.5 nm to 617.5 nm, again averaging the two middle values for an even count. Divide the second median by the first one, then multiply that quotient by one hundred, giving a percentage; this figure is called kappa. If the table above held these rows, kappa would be 99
